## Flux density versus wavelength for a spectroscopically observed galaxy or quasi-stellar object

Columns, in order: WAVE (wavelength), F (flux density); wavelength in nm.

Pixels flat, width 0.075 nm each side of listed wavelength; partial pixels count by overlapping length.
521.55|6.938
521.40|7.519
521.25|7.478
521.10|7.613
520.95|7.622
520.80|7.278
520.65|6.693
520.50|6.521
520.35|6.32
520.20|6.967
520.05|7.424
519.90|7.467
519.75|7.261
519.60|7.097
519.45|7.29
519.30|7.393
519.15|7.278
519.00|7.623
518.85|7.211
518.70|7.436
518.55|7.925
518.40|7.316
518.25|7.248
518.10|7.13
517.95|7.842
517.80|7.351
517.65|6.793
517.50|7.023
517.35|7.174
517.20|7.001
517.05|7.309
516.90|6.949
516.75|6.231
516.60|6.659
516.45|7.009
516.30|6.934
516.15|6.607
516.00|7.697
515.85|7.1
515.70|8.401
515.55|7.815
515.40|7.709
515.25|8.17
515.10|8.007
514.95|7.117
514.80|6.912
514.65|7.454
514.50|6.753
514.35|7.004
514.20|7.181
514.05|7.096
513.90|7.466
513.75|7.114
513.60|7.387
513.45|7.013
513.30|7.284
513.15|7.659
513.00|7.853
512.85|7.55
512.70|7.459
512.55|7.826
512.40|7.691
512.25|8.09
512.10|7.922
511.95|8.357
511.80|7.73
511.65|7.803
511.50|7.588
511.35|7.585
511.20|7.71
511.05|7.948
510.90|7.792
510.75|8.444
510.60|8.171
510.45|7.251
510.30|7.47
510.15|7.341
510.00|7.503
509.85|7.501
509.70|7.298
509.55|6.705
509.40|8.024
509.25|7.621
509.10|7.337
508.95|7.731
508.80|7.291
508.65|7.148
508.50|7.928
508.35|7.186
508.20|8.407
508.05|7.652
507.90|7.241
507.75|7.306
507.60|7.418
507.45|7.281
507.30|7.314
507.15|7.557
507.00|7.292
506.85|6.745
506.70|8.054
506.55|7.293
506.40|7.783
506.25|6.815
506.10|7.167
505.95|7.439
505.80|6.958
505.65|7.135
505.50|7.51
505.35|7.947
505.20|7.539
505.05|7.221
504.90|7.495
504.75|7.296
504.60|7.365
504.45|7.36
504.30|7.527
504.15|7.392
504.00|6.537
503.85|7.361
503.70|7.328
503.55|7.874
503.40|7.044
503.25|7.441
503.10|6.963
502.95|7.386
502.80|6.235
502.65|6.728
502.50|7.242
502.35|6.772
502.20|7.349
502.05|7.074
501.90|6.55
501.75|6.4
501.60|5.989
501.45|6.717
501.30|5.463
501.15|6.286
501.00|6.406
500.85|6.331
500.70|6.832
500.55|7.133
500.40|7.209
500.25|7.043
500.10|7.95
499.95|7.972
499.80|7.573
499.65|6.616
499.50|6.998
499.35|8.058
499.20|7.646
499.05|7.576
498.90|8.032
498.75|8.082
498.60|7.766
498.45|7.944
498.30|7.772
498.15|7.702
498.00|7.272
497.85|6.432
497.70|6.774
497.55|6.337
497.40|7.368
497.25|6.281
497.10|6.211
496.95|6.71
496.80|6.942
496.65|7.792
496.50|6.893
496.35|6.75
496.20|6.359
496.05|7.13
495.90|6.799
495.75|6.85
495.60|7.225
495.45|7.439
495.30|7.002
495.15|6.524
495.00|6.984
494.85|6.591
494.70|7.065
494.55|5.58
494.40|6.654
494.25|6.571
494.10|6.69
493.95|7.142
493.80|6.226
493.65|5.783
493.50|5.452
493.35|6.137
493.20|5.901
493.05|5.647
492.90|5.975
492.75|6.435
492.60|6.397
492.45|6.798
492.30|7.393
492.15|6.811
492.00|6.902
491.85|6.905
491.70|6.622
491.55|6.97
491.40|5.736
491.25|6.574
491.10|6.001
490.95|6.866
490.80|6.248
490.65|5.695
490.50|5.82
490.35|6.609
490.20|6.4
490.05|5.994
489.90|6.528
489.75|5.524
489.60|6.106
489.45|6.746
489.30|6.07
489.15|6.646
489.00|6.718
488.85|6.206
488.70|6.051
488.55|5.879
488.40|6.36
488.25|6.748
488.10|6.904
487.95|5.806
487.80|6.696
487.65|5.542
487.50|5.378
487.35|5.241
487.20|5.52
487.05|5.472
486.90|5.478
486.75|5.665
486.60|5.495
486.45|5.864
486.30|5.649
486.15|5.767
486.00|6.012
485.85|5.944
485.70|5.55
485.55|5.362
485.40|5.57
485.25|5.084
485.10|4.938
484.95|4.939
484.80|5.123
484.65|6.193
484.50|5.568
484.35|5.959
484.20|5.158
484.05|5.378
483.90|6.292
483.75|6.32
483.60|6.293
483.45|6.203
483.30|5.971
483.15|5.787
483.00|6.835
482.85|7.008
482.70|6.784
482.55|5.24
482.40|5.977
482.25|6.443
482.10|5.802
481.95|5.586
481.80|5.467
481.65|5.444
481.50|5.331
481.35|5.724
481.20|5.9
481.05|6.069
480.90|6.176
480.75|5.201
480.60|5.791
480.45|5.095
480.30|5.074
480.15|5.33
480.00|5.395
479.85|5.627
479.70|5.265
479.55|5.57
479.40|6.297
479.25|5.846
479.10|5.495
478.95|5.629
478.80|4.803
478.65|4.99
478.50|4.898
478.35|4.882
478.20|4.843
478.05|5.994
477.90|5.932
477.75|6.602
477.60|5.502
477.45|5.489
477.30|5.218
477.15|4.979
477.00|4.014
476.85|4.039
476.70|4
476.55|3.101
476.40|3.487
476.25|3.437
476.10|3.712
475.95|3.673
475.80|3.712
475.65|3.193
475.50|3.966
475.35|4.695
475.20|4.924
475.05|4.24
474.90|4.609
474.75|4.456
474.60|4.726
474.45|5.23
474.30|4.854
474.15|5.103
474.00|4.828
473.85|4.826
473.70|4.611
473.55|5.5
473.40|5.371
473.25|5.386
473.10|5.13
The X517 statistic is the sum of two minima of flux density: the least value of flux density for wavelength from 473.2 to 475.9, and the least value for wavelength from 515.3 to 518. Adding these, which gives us 9.4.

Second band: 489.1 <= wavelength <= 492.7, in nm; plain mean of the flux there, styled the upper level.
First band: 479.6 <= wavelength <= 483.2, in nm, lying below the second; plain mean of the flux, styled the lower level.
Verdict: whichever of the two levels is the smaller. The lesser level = 5.76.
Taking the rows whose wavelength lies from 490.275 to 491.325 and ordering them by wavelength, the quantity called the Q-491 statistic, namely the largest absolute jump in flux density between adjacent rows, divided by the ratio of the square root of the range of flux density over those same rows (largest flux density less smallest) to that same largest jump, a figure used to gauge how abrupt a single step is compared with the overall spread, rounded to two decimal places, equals 0.69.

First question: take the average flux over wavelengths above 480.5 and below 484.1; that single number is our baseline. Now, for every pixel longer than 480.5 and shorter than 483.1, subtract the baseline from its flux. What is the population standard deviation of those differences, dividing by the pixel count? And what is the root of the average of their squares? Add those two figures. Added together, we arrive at 1.09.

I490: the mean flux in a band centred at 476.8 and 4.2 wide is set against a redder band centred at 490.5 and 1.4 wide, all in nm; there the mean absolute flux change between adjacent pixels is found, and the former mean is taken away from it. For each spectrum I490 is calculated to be -4.04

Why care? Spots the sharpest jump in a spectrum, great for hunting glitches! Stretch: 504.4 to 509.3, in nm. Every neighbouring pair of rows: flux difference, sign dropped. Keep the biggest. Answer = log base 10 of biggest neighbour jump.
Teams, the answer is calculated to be 0.12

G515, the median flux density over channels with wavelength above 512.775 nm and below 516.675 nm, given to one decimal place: 7.2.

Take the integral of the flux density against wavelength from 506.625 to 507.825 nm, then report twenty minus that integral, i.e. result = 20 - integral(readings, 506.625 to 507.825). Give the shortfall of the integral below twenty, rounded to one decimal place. 11.2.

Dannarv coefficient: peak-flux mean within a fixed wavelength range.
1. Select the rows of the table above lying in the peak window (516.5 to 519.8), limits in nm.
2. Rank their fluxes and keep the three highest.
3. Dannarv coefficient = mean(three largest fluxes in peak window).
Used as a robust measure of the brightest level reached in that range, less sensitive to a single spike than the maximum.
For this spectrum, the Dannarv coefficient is 7.8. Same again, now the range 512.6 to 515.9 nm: 8.2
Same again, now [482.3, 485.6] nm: 6.9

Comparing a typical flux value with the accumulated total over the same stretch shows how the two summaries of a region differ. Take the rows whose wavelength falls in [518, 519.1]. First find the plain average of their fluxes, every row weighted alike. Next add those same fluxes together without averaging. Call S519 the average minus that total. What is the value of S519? -44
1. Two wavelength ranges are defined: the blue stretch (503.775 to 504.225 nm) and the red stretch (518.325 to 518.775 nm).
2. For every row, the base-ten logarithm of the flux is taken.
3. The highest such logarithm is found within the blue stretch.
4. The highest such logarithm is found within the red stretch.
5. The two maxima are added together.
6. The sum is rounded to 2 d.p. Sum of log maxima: 1.77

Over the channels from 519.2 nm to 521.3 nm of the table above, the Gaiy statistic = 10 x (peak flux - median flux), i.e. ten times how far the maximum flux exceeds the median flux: 3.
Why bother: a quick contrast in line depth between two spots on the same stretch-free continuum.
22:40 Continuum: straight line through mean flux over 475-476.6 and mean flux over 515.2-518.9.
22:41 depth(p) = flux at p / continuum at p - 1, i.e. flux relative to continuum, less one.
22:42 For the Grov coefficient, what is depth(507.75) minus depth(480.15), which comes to -0.15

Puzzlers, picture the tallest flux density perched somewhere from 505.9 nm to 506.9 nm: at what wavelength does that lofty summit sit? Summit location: 506.70 nm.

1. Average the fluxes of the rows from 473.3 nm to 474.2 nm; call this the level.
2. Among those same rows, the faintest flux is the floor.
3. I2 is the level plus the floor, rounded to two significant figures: 9.7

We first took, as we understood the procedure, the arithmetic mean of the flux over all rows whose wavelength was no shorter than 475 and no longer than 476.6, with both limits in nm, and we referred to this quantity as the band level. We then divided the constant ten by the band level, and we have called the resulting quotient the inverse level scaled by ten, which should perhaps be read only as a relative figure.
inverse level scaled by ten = 2.6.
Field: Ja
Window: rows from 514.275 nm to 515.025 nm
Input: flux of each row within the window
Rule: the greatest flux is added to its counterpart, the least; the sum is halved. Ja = 7.1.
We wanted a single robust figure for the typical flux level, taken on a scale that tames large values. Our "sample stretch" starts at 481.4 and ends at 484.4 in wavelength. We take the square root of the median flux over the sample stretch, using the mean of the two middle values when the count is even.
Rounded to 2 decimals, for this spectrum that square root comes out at 2.44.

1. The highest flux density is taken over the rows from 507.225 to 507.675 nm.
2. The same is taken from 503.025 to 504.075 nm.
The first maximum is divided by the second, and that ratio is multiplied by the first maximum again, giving 7.0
